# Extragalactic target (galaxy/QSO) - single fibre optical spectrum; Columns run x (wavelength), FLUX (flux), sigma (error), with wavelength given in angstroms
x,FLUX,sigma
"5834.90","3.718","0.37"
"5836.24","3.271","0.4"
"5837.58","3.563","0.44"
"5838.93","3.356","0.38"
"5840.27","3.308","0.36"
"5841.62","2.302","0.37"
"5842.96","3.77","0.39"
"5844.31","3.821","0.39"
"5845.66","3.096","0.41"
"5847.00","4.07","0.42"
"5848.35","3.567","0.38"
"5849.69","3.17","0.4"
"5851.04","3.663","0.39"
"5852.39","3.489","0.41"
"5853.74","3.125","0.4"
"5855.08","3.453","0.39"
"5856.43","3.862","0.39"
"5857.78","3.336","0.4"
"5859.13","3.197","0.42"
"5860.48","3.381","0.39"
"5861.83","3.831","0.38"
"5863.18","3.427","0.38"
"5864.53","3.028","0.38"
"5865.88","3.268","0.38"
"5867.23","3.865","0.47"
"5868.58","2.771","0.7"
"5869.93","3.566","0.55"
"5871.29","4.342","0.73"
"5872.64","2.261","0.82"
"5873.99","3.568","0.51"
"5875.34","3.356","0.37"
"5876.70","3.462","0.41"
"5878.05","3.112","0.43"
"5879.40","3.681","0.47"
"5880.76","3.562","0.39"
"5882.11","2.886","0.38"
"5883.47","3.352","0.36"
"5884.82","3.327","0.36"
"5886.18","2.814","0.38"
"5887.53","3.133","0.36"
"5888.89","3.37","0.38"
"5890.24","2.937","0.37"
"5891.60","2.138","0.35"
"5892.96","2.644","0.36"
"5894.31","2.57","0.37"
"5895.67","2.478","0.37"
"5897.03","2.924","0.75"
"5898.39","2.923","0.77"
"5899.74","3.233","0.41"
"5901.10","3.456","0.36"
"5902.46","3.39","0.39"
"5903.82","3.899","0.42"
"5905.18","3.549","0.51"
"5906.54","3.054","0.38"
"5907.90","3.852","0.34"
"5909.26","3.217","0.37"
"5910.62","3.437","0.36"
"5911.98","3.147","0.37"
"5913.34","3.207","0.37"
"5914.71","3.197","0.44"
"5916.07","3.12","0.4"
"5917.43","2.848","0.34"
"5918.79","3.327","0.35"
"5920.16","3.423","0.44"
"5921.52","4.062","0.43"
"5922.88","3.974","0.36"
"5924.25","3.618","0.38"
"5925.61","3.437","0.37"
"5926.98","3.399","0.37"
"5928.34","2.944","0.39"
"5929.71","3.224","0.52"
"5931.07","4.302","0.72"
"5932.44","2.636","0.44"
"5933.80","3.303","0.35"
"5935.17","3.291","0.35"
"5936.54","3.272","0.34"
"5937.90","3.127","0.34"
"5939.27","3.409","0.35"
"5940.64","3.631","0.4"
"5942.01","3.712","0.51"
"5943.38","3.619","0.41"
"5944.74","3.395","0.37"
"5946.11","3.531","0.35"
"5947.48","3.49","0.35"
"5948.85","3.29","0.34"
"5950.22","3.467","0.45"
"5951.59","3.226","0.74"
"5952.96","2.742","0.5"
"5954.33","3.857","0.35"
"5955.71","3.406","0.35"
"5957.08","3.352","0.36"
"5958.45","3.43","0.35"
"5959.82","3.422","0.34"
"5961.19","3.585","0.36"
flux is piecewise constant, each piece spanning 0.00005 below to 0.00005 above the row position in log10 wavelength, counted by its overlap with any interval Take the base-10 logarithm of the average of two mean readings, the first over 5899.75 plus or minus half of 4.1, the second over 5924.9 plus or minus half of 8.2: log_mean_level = 0.530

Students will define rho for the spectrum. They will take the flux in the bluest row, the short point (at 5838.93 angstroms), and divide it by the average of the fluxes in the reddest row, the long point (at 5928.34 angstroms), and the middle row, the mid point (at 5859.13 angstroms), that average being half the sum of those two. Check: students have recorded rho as 1.09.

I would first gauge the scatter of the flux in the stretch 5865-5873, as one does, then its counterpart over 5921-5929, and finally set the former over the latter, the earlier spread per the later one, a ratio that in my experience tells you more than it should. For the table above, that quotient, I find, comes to 1.83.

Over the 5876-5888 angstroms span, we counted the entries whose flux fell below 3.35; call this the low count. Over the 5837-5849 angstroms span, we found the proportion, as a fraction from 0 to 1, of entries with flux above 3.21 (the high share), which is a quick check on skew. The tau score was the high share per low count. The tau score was 0.16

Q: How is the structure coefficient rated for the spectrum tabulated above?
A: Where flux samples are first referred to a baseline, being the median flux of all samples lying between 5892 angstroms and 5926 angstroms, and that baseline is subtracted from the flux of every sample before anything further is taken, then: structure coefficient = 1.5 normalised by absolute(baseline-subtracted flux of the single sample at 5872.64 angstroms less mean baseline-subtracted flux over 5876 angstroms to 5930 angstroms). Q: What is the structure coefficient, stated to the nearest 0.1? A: 1.5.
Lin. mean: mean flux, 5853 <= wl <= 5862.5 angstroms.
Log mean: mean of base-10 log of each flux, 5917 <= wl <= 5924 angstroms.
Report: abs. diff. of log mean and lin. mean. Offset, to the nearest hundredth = 2.91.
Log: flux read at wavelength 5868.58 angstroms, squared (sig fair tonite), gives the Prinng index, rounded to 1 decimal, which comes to 7.7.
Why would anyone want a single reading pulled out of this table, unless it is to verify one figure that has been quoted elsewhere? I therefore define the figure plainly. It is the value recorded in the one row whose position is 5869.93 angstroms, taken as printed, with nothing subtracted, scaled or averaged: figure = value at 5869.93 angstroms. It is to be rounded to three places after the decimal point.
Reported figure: 3.566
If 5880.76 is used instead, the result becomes 3.562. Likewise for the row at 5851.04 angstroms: 3.663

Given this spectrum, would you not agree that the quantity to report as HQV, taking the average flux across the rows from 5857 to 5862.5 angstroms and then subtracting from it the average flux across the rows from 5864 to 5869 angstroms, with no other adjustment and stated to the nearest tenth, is 0.2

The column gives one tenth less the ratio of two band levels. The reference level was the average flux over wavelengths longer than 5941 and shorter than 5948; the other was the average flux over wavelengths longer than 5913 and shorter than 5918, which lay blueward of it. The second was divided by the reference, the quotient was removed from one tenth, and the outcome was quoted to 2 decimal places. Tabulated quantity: -0.77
